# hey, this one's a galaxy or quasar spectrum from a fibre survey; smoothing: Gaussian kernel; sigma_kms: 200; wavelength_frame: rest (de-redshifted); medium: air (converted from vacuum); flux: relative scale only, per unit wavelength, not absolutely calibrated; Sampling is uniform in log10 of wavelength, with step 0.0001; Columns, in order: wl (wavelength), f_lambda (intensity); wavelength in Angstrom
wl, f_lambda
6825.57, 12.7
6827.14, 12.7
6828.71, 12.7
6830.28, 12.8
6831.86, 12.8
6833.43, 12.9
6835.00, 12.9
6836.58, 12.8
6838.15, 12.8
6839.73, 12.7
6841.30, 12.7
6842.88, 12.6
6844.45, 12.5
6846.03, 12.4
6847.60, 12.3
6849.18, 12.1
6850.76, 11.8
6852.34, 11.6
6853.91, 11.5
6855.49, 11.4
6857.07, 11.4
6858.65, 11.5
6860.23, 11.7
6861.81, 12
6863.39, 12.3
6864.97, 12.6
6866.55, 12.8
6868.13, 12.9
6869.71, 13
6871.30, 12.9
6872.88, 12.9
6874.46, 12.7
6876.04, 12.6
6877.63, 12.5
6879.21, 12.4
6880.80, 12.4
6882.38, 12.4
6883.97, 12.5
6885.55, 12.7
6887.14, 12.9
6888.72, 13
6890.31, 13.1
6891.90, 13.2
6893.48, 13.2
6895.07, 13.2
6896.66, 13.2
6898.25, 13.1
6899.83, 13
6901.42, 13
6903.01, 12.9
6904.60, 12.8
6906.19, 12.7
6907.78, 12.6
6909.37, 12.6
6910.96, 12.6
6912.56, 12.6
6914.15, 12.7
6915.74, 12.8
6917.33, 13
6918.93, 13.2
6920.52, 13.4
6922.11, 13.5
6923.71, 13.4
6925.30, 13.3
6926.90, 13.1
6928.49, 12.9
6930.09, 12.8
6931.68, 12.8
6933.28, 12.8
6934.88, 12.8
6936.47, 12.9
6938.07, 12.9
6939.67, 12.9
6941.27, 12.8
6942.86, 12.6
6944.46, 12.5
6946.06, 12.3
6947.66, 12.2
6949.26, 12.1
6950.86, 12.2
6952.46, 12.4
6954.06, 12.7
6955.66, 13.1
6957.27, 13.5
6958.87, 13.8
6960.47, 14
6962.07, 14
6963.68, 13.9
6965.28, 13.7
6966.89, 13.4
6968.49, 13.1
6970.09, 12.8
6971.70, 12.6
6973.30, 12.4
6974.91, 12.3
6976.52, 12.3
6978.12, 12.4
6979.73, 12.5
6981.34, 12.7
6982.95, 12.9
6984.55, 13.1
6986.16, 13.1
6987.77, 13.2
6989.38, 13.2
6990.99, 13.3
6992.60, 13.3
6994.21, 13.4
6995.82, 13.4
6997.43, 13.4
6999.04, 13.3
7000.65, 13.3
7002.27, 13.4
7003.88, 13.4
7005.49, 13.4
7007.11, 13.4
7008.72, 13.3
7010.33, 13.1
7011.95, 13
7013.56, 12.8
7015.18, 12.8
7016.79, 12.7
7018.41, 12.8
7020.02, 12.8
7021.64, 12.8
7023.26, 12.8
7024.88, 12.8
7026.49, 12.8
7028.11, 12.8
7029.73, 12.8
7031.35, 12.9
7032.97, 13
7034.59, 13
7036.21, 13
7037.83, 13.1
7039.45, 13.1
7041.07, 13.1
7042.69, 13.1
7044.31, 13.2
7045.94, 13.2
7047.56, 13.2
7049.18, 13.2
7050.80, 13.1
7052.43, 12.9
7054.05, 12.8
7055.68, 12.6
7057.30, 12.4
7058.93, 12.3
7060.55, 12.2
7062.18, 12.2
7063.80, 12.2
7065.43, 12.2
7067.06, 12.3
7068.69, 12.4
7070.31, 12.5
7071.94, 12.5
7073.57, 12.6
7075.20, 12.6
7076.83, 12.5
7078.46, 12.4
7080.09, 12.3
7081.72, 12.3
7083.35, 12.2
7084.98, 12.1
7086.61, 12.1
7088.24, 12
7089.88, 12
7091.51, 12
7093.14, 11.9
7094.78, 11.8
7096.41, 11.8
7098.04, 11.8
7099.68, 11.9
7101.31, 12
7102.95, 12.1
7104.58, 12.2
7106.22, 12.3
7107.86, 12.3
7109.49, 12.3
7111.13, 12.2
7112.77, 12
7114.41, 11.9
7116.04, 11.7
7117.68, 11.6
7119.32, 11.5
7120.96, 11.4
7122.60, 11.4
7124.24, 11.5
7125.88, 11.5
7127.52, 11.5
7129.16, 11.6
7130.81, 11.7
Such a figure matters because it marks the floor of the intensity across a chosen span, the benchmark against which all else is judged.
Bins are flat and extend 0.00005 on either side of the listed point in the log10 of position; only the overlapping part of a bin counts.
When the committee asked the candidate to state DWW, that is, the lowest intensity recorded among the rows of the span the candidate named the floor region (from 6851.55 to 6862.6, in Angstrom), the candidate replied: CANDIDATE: 11.4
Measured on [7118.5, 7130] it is 11.4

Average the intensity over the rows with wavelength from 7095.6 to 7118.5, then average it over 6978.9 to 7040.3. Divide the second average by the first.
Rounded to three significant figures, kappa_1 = 1.09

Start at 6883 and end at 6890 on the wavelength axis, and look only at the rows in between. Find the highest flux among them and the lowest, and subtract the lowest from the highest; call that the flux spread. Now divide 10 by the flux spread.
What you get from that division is 20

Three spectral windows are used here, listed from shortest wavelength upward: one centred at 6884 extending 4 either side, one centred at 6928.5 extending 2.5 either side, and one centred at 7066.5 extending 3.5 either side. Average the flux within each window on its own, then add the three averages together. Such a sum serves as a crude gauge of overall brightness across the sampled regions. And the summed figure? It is 37.8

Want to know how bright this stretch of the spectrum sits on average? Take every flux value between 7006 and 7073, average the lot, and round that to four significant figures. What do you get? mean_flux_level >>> 12.81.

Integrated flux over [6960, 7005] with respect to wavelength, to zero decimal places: 591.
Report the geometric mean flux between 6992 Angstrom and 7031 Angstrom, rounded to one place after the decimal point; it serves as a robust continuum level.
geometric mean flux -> 13.1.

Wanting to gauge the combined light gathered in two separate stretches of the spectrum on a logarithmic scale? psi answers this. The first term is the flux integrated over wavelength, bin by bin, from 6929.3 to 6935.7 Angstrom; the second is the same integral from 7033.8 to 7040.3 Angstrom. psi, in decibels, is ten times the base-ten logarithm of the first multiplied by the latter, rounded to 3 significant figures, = 38.4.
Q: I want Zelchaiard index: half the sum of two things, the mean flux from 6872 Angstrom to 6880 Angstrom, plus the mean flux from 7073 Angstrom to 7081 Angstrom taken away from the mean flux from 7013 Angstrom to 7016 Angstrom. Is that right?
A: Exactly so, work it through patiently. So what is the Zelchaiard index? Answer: 6.5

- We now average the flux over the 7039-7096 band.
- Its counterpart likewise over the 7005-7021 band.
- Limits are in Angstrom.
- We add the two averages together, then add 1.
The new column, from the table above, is 26.5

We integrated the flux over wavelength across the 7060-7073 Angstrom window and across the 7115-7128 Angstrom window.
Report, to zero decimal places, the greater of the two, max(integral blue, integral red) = 160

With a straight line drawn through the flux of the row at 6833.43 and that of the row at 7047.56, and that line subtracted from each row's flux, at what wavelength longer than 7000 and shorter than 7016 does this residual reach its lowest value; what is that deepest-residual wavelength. 7015.18 Angstrom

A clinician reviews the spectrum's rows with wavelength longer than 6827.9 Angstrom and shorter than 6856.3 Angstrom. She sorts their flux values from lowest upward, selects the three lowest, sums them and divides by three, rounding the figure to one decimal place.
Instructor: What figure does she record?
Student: 11.5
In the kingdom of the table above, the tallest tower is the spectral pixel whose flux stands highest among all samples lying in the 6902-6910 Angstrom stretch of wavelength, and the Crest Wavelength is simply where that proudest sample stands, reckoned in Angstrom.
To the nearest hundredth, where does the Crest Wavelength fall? 6903.01 Angstrom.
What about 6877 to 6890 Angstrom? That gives 6888.72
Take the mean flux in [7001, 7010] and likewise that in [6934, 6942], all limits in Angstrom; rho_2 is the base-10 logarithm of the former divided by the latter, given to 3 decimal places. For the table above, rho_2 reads 0.017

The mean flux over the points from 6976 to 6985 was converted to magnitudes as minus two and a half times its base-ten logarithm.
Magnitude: -2.76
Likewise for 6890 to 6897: -2.80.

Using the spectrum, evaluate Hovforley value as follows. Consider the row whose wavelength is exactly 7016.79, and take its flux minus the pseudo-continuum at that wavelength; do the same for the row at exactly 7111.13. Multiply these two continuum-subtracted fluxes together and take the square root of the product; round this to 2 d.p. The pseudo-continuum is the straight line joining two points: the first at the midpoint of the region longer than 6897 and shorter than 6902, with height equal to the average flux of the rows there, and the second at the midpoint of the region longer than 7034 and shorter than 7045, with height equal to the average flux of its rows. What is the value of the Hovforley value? 0.59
